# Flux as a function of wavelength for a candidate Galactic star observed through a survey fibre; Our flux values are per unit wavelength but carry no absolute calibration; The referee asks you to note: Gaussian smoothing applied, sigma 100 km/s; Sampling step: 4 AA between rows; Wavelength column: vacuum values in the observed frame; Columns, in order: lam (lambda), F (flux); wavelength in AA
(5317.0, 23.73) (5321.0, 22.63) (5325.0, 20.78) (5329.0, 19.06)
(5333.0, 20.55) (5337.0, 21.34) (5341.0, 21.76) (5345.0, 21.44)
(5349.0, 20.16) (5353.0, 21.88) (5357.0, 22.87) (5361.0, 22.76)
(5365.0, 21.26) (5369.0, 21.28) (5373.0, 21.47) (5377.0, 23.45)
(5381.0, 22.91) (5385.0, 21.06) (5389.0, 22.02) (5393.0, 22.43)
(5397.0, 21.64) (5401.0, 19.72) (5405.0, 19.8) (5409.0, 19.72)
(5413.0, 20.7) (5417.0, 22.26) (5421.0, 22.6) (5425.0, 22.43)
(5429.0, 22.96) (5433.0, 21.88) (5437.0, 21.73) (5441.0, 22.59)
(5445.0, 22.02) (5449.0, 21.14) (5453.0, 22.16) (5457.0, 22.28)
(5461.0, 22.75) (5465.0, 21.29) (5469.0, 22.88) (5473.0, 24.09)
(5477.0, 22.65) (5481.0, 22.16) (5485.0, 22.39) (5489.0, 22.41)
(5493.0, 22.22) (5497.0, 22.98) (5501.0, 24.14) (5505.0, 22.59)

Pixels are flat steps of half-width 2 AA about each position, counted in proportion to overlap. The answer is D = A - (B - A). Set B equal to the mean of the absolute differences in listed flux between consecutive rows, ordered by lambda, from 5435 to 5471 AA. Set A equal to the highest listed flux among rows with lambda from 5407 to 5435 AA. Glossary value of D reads 45.0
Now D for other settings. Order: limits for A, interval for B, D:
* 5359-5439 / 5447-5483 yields 45.9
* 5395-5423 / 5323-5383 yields 44.3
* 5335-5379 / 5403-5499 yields 46.2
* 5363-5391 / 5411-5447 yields 46.2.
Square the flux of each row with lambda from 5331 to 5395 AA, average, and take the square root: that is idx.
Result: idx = 21.8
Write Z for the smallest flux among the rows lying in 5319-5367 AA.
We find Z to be 19.06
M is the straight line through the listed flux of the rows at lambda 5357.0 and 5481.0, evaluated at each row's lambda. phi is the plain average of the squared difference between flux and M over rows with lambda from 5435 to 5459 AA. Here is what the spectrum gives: 0.3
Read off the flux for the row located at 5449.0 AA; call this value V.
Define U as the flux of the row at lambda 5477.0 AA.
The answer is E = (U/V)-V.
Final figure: -20.1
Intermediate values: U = 22.65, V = 21.14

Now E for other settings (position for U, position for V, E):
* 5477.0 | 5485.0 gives -21.4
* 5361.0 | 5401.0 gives -18.6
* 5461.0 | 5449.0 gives -20.1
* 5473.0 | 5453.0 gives -21.1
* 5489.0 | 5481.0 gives -21.1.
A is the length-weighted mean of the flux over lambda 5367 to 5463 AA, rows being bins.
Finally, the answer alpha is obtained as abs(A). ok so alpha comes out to 21.8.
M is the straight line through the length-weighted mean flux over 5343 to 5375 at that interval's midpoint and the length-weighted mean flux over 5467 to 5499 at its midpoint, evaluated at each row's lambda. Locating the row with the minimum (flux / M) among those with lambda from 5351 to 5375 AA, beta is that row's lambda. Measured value 5369.0 AA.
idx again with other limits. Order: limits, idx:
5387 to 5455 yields 21.7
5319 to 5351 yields 21.0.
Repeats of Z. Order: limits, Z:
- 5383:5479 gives 19.72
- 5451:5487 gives 21.29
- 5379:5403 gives 19.72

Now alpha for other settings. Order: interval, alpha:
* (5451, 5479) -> 22.6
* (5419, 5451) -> 22.2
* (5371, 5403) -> 21.8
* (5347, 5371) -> 21.7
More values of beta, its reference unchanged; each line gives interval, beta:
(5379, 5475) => 5409.0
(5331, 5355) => 5349.0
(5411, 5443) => 5413.0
